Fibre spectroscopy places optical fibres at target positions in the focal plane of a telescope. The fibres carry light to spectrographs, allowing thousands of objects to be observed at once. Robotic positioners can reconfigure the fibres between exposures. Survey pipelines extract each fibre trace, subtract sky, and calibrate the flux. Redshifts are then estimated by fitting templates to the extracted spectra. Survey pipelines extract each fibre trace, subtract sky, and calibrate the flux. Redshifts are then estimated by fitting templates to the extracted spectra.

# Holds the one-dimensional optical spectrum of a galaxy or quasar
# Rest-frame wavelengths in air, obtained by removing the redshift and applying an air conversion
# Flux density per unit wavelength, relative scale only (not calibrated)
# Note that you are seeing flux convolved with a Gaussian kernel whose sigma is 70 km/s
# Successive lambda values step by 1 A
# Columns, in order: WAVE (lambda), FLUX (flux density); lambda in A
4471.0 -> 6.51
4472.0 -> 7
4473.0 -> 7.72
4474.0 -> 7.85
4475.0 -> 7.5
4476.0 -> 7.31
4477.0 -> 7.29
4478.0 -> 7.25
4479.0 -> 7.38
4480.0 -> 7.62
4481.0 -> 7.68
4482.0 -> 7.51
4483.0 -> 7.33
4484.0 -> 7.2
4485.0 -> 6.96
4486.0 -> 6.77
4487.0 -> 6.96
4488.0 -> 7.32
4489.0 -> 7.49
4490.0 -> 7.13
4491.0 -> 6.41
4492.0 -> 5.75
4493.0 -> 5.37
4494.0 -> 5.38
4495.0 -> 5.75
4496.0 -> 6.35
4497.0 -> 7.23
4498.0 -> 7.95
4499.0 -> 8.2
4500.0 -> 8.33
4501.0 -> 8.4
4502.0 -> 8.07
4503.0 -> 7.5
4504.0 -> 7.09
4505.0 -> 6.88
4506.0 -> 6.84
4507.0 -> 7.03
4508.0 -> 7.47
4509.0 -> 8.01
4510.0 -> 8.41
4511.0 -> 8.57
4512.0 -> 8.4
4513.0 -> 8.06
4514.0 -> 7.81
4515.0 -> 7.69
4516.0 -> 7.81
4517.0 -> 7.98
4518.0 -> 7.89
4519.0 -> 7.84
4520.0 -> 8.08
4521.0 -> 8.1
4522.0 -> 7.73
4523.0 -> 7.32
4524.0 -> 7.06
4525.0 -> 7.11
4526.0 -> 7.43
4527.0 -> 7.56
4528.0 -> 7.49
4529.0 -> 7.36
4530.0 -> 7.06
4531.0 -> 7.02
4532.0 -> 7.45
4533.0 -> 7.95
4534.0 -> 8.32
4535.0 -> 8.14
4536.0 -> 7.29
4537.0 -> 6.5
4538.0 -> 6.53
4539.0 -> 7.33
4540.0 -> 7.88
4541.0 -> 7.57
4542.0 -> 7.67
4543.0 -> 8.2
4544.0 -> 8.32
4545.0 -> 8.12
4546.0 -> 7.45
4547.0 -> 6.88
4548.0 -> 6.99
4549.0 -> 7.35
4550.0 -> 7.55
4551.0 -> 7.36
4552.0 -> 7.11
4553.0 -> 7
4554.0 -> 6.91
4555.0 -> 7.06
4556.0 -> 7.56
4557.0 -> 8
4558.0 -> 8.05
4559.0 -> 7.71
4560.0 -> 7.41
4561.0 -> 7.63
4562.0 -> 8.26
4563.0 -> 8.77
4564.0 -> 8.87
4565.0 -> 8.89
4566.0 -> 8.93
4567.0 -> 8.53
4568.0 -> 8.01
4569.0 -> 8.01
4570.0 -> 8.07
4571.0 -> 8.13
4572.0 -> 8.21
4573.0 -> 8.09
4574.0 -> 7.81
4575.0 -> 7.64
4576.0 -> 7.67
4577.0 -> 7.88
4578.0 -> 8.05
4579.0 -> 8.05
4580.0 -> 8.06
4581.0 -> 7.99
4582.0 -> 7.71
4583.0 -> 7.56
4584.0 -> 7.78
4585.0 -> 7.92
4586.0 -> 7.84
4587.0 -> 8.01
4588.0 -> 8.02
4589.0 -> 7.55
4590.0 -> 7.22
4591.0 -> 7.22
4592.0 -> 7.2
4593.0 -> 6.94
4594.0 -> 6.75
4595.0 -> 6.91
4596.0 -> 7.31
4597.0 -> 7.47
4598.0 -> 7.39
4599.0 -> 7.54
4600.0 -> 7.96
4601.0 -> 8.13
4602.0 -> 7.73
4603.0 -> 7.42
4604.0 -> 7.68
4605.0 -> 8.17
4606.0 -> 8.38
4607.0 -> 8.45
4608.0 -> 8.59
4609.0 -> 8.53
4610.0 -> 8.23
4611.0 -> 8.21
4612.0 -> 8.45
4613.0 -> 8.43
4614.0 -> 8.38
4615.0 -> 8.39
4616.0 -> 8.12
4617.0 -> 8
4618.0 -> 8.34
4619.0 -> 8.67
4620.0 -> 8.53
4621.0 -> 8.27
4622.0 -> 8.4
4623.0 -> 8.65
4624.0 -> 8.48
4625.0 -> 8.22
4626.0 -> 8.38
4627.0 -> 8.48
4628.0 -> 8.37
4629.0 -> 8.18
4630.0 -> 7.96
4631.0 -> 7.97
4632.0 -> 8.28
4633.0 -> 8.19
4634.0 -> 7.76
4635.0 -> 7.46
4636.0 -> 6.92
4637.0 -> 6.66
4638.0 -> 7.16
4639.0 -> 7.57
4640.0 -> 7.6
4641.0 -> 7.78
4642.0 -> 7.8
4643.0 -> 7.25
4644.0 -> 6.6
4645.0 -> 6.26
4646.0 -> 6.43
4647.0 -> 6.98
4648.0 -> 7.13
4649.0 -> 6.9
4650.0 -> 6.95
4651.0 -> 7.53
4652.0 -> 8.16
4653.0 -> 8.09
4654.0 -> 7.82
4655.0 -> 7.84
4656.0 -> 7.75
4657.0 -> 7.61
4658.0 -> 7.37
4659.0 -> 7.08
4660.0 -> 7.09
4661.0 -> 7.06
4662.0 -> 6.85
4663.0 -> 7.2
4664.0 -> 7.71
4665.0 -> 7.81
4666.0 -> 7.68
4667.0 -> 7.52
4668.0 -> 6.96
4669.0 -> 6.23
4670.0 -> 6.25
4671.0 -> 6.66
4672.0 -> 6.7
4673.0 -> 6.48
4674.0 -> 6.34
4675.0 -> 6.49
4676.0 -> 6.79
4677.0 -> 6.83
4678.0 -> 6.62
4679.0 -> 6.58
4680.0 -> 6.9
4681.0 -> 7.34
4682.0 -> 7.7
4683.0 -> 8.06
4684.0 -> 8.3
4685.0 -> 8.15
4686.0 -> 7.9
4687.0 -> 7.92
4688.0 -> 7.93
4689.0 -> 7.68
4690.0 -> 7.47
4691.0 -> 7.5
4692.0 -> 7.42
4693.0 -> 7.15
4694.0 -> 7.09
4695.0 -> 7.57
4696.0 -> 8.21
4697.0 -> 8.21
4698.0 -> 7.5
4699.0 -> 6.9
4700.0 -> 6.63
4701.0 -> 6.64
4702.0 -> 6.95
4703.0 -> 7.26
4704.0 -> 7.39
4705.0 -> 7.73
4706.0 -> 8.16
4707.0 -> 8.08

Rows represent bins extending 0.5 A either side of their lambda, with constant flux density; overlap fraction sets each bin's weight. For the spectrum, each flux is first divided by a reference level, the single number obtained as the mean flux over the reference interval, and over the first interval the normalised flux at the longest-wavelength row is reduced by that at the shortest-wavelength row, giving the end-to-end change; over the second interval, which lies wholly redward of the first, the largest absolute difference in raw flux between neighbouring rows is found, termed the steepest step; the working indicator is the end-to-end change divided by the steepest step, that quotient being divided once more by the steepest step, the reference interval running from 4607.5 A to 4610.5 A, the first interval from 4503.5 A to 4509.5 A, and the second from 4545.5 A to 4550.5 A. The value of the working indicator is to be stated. 0.34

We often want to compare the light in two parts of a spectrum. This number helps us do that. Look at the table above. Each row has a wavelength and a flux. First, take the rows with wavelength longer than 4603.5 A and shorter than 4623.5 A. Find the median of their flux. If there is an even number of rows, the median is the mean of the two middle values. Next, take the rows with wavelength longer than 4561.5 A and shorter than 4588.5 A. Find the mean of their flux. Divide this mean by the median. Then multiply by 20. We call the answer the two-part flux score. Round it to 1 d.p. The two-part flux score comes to 19.3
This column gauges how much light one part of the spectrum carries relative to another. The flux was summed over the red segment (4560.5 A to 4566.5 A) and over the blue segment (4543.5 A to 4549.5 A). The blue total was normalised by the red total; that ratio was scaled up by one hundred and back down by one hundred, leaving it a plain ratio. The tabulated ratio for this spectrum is 0.88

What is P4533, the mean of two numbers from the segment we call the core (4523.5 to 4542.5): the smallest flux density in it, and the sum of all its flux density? 73.6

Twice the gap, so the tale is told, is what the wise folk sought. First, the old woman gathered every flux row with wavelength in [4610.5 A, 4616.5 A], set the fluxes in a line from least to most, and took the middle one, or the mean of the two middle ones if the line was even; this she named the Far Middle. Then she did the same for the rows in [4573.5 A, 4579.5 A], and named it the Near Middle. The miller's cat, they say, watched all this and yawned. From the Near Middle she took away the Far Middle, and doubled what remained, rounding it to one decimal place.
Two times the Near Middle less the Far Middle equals -1.1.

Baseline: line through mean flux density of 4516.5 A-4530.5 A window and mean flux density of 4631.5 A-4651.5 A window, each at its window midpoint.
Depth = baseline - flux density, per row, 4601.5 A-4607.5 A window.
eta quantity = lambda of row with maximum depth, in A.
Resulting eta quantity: 4603.0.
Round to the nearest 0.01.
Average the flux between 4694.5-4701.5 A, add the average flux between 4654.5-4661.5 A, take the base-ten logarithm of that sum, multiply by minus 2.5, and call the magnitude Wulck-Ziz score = -2.92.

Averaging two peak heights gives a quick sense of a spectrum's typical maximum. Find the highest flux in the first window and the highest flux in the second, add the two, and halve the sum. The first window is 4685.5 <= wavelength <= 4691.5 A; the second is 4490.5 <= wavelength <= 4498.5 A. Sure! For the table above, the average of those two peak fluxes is 7.9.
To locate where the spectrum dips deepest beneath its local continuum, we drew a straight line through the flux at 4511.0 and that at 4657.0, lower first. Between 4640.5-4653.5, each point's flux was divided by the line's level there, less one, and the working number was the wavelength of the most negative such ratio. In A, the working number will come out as 4645.0 A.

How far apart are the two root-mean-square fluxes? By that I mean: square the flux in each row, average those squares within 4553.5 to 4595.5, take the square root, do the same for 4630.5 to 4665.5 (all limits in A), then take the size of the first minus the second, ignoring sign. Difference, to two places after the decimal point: 0.44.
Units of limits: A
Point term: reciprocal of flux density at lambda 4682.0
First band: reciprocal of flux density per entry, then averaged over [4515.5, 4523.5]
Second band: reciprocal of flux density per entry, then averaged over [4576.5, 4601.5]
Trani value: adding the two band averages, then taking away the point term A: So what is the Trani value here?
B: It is 0.129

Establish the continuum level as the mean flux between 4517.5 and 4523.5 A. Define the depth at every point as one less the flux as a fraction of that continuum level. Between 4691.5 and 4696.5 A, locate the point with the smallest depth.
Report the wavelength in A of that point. 4696.0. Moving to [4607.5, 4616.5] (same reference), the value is 4608.0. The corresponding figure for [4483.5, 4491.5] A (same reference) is 4489.0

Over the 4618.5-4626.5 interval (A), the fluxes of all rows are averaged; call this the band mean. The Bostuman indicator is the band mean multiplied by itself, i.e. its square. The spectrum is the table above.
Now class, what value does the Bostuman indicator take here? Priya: 71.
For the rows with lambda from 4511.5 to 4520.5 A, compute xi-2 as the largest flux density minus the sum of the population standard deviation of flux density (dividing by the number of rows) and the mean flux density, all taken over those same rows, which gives 0.25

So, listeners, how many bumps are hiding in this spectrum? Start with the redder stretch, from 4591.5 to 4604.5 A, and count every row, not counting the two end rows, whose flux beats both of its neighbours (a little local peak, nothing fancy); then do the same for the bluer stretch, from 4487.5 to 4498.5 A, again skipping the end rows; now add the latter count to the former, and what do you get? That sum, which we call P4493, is 3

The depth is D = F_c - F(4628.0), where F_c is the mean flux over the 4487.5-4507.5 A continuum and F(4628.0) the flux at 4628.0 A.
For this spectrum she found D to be -1.3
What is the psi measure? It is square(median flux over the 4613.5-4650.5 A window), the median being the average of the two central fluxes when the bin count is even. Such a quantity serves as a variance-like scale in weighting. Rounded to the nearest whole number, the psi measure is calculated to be 64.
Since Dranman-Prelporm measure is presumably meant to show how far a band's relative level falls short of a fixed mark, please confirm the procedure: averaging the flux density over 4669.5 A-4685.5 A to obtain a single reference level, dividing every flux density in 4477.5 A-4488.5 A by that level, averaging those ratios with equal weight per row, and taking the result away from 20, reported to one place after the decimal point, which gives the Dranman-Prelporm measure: 19.0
